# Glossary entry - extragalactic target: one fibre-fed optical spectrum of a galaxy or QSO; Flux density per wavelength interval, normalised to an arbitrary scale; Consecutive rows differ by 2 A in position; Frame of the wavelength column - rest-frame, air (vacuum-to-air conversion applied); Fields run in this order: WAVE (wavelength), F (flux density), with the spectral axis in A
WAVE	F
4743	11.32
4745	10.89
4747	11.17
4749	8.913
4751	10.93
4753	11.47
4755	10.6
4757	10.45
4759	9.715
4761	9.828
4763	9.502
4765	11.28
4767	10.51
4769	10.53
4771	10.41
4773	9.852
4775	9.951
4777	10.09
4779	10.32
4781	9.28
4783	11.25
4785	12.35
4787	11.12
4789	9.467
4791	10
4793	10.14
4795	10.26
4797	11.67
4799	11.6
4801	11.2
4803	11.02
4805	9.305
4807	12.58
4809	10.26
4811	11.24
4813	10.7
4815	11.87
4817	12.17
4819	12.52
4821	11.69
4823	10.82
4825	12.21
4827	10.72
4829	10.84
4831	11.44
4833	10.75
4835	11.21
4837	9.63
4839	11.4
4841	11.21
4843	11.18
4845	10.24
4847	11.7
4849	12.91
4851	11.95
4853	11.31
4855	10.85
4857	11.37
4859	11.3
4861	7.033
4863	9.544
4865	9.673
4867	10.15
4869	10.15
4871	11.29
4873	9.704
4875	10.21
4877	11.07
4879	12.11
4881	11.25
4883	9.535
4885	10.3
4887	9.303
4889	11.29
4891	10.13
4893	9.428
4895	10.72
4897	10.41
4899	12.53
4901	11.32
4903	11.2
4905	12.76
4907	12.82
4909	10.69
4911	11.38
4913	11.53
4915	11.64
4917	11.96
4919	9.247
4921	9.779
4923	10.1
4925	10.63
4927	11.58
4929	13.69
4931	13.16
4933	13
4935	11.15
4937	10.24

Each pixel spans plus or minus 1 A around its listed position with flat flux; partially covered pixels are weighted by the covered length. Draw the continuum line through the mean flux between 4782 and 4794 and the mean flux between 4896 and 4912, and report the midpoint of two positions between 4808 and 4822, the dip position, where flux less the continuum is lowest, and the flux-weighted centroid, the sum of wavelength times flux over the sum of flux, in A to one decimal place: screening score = 4812.1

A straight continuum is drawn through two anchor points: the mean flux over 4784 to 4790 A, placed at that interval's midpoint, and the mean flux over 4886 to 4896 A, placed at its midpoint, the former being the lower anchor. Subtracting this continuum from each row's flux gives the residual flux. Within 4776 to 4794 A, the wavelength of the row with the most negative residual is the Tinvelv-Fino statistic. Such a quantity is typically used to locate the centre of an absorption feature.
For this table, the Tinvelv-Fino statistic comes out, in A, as 4781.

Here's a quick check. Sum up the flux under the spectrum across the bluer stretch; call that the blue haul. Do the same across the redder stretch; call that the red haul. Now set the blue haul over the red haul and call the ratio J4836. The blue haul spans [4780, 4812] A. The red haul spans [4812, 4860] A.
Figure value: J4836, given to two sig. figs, 0.64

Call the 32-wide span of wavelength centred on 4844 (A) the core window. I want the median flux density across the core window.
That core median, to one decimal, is 11.3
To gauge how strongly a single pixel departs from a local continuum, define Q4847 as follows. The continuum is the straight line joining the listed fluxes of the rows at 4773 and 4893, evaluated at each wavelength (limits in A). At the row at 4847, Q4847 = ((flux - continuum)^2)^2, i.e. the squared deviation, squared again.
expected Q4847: 20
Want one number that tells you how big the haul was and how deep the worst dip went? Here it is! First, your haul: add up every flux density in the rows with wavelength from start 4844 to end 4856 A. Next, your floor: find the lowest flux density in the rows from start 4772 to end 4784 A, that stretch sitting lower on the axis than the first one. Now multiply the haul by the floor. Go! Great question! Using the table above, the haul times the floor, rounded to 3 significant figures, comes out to 640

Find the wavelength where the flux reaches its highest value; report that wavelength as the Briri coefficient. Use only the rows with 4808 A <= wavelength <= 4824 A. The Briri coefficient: 4819 A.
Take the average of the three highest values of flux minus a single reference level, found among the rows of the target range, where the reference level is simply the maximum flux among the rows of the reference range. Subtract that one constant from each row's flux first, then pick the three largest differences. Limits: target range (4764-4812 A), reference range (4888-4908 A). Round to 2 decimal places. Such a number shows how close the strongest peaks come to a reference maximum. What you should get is -0.62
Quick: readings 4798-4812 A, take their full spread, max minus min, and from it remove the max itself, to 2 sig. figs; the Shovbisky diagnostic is -9.3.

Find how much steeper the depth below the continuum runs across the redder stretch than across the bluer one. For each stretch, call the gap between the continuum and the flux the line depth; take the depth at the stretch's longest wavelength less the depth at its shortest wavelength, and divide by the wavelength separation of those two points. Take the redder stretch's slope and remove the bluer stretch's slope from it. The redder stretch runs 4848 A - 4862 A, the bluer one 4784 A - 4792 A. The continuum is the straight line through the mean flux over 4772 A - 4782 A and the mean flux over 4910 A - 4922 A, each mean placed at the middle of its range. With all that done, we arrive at 0.10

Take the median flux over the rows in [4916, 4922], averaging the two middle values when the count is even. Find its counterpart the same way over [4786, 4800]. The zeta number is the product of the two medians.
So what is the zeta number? 100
